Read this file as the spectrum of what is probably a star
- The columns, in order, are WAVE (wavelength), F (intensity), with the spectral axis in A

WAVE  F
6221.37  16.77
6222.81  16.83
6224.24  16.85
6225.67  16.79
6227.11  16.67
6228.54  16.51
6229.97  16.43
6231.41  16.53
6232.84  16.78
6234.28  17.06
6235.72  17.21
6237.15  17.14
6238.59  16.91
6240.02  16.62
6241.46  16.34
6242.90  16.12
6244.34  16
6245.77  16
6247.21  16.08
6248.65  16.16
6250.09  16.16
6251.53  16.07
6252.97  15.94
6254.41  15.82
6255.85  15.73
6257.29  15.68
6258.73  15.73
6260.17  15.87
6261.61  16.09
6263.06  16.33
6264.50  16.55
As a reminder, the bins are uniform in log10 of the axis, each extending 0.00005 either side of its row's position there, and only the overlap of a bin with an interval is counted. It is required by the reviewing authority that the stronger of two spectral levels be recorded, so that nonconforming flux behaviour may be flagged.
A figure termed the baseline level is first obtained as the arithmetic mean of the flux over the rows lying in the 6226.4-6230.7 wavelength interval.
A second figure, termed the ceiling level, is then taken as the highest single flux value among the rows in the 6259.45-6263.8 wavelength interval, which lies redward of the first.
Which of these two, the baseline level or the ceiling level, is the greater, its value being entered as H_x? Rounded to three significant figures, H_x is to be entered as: 16.5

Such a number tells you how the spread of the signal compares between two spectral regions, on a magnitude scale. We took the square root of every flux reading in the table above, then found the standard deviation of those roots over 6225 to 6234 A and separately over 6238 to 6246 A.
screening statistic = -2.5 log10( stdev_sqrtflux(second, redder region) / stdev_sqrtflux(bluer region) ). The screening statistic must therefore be -1.0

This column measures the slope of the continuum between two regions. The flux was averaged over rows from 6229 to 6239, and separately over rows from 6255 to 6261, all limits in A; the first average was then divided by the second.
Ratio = 1.07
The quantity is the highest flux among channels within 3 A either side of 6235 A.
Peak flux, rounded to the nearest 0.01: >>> 17.21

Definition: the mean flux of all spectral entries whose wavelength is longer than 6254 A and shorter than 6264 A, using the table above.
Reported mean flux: 15.9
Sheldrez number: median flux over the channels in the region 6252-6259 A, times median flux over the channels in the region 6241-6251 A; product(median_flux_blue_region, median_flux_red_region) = 254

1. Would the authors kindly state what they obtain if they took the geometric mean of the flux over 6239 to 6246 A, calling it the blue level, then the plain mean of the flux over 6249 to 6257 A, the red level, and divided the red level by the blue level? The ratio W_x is 0.983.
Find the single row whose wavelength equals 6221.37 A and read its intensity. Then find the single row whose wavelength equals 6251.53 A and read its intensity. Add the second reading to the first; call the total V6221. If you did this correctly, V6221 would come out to 32.8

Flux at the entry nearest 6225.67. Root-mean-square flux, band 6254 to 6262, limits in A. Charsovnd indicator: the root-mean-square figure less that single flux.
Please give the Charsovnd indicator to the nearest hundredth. -0.97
